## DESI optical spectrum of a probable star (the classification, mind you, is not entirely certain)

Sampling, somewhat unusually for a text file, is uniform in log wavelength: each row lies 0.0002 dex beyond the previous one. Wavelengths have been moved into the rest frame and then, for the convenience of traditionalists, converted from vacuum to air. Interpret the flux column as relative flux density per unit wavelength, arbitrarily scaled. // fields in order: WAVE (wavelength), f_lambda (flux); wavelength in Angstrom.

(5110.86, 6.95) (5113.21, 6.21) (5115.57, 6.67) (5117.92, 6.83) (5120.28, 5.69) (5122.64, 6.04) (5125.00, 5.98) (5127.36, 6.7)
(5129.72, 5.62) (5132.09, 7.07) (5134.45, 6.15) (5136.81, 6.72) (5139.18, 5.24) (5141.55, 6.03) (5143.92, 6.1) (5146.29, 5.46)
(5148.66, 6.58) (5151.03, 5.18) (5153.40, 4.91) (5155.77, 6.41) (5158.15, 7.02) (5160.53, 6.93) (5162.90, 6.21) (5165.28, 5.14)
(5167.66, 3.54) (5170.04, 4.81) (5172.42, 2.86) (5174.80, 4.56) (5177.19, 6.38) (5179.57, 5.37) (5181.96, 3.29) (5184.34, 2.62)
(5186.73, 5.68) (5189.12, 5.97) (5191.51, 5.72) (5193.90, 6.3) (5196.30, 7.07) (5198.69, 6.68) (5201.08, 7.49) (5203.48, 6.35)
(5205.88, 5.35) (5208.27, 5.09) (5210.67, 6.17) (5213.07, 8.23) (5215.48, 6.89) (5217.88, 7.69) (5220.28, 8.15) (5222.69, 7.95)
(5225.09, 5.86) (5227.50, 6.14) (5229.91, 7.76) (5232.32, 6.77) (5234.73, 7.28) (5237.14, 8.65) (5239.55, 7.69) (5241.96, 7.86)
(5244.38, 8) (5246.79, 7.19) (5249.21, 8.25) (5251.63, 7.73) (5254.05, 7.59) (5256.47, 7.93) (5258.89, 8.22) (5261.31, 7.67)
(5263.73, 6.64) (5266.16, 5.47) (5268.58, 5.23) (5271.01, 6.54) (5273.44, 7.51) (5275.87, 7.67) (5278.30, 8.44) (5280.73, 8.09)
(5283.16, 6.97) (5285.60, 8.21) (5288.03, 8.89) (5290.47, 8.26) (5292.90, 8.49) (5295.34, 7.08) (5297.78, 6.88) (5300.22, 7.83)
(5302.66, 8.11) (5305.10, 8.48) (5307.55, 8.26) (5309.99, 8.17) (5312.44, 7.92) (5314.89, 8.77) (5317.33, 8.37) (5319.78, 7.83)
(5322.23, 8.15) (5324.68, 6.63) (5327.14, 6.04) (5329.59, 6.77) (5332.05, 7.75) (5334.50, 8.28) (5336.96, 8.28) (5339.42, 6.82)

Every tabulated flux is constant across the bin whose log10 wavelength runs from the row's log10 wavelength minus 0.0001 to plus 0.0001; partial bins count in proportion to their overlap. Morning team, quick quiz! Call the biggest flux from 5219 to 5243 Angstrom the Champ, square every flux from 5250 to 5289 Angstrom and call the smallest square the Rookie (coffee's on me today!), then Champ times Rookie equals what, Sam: 237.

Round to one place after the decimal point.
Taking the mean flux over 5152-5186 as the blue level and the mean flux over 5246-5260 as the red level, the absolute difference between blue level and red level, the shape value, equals 2.8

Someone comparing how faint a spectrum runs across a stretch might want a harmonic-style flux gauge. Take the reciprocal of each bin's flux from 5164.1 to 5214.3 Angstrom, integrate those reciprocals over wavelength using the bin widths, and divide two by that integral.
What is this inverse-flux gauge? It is 0.199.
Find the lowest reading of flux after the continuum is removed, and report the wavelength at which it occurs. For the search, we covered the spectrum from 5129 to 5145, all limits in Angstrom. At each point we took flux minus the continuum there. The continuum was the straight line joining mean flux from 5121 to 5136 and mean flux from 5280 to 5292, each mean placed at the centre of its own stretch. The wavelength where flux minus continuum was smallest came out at 5139.18 Angstrom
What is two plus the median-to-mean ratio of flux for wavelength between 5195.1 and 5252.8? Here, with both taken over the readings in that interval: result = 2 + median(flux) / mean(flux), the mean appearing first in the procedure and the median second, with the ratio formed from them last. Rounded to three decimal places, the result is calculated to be 3.029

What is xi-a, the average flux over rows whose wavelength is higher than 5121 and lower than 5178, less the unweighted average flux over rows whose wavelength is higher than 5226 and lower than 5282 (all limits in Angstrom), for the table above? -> -1.7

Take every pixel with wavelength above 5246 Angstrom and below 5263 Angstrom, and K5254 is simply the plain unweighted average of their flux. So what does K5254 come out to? 7.8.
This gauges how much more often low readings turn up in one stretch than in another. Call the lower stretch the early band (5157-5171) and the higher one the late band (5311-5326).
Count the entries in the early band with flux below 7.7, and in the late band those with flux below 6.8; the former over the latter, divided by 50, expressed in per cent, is 12.0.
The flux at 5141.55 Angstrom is 6.03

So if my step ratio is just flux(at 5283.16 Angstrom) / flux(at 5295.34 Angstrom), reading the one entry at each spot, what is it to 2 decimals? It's 0.98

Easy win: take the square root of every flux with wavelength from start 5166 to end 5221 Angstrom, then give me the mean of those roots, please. 2.4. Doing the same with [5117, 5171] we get 2.4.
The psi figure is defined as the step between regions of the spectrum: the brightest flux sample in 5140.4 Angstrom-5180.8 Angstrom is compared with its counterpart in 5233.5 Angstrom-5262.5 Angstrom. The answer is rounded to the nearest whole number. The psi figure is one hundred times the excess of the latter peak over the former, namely 163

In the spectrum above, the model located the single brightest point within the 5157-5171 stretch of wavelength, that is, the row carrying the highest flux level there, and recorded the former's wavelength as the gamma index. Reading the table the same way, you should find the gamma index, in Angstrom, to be 5158.15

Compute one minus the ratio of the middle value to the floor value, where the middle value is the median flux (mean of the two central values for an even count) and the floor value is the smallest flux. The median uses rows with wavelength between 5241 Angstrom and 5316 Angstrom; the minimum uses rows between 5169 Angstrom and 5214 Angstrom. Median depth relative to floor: -2.0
